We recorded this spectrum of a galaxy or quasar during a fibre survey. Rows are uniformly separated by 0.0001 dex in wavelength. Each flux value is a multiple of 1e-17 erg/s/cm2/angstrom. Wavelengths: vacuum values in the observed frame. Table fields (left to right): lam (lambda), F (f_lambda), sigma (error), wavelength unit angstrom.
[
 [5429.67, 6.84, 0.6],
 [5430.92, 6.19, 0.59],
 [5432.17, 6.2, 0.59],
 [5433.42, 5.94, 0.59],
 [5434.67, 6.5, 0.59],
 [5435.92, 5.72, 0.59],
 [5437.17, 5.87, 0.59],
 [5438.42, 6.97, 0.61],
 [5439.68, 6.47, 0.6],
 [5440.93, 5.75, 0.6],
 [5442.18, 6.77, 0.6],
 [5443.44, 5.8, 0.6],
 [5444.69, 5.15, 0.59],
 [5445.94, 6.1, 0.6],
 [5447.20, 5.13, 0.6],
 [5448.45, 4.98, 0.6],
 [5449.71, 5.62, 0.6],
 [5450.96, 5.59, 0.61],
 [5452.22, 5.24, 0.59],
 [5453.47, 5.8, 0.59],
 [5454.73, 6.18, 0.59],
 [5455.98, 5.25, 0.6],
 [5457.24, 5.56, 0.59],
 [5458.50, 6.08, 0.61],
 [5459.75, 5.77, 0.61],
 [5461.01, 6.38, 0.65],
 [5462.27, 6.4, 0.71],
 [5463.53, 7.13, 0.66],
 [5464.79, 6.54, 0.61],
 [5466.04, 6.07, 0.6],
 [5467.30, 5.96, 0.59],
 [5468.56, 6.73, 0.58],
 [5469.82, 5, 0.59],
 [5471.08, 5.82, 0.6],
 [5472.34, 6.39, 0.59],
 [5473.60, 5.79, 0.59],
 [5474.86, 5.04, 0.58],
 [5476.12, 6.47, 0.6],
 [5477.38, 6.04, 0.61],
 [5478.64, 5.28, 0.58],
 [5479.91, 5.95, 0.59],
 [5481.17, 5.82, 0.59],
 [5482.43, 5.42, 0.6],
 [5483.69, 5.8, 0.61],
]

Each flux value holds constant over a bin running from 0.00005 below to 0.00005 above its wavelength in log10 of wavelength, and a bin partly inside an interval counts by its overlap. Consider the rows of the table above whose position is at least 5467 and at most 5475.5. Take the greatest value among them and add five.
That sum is 11.7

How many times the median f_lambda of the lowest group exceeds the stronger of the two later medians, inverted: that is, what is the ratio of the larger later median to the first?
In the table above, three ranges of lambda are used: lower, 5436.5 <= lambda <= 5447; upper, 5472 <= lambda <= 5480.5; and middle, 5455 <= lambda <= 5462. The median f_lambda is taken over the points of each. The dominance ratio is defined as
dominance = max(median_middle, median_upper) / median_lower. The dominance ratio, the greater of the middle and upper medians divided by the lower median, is 0.99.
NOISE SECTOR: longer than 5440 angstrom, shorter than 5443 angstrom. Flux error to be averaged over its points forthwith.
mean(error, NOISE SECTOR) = 0.600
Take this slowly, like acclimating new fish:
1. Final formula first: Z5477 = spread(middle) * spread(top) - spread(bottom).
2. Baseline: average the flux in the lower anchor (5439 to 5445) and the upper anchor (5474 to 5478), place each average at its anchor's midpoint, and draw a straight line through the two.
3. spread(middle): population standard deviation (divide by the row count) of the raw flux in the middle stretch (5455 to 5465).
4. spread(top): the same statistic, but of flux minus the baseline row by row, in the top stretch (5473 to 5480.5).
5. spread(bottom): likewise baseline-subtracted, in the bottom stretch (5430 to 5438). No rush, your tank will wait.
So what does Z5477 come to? 0.02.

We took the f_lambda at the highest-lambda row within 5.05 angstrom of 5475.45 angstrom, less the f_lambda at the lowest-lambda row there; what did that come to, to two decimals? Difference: 0.13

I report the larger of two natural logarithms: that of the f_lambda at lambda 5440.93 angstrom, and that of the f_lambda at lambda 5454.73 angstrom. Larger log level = 1.82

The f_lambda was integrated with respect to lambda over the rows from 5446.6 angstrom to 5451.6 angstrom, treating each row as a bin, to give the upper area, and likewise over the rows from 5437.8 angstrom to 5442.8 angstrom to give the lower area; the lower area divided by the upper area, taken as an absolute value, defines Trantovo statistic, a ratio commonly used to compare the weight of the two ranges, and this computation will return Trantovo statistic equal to 1.22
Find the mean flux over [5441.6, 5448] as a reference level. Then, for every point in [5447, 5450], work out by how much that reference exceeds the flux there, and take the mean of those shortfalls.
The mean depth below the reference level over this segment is 0.5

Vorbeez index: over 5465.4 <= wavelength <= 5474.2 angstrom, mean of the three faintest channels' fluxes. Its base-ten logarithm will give 0.743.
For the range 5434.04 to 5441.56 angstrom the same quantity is 0.762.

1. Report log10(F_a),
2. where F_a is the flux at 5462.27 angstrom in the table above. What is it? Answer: 0.806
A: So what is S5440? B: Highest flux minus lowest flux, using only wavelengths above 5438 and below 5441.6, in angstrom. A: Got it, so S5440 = 1.2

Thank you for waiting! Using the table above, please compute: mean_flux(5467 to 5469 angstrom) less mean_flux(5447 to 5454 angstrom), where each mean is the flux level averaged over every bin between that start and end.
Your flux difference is 1.0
